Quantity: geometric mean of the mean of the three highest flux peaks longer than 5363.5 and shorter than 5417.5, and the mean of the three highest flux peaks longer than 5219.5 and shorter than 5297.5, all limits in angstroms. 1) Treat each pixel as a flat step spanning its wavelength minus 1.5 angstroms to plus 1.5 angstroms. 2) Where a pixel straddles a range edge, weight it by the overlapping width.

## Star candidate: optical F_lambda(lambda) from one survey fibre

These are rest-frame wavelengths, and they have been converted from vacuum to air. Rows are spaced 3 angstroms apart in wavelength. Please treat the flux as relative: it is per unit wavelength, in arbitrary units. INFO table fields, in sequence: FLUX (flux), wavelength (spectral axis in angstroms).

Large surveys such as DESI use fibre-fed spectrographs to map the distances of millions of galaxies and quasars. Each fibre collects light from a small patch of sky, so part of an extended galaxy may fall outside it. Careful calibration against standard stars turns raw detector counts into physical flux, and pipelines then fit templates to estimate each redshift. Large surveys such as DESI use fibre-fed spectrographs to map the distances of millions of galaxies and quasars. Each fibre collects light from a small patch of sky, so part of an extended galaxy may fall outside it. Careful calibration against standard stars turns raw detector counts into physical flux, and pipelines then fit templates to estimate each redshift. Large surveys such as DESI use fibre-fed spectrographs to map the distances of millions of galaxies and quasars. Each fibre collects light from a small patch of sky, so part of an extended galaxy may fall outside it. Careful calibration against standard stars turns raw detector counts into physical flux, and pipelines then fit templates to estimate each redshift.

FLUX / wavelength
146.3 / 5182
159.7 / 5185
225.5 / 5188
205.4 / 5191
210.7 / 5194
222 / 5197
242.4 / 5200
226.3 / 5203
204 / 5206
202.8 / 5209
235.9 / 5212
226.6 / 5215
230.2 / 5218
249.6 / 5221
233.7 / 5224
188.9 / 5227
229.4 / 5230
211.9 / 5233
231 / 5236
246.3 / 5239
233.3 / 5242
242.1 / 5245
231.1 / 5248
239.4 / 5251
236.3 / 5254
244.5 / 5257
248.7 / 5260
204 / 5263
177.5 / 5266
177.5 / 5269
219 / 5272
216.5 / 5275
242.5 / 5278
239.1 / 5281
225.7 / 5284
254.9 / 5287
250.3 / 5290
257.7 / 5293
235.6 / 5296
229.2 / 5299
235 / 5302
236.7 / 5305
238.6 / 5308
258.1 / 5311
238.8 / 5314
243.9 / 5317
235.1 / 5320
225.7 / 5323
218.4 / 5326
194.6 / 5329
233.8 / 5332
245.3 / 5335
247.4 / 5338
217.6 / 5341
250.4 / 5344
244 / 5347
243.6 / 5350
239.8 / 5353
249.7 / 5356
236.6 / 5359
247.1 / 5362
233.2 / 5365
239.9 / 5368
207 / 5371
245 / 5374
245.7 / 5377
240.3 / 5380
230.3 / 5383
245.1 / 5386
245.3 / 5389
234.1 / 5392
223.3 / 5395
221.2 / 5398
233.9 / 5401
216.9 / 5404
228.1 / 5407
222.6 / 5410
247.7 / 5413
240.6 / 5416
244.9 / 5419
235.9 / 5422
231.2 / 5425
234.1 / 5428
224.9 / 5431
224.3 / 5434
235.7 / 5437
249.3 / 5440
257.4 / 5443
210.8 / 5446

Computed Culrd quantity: 250.2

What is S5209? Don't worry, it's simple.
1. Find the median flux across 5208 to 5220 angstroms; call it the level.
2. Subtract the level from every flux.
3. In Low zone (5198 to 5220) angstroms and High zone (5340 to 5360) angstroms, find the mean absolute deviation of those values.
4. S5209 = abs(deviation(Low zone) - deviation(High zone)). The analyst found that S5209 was 4.2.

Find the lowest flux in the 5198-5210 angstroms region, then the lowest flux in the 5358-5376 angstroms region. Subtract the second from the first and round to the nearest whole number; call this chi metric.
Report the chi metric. -4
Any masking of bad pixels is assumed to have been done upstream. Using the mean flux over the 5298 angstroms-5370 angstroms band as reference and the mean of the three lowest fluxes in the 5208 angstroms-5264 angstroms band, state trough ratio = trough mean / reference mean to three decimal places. 0.839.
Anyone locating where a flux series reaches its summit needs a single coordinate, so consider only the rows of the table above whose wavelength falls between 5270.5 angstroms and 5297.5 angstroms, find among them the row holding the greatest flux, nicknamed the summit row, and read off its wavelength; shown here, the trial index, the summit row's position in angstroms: 5293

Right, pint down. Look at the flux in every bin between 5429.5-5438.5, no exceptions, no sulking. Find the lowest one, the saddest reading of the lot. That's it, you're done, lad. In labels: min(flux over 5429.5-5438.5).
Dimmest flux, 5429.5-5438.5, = 224.3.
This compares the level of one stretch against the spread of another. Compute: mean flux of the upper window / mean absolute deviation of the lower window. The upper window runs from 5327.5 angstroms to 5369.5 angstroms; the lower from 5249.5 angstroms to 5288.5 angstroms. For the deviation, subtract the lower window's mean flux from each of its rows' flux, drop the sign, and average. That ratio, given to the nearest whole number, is 12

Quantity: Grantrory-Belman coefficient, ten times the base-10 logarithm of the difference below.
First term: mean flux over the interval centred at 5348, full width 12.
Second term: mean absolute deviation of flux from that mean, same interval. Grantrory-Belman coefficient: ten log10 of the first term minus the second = 23.8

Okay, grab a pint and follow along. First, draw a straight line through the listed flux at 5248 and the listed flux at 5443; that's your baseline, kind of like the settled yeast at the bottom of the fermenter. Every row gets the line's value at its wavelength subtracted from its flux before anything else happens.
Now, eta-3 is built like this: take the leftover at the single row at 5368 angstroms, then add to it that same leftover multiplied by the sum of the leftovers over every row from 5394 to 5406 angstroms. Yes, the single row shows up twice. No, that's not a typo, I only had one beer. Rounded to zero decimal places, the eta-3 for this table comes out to 811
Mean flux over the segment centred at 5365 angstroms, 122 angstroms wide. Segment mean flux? 236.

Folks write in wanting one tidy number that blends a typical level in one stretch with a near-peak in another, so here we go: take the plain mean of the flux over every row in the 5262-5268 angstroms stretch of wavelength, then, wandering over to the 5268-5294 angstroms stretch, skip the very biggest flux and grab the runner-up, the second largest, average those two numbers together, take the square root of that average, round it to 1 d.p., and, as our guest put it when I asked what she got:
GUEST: 14.9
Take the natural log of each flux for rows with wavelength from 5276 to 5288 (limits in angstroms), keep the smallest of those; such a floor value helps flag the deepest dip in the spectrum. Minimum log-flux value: 5.42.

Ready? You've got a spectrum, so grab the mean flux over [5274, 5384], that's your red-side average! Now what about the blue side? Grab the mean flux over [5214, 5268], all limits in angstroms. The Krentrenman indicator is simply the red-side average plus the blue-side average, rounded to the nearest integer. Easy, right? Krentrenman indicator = 465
